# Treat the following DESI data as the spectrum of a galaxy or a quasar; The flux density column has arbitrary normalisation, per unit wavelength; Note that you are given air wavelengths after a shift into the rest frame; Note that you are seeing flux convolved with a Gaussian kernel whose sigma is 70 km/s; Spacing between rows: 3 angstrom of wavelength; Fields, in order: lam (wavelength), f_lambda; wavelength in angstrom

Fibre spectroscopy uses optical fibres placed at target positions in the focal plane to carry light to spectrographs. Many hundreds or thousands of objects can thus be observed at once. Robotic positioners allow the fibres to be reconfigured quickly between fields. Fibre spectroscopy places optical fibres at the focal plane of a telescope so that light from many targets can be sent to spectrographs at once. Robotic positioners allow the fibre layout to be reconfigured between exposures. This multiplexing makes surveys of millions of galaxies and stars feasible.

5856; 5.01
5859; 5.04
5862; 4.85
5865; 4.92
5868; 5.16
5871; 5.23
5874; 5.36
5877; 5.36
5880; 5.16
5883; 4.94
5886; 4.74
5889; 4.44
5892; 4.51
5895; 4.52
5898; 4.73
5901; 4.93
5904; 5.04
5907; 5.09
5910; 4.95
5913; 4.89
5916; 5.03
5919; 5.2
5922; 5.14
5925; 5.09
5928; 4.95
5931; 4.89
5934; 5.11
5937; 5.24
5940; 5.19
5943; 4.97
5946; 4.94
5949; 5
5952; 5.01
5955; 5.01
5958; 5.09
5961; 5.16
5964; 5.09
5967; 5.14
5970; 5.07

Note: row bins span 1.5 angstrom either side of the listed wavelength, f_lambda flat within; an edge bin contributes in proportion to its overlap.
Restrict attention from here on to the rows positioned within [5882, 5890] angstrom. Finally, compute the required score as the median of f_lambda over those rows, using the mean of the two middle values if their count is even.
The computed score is 4.74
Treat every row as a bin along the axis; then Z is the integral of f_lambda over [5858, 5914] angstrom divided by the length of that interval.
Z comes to 4.94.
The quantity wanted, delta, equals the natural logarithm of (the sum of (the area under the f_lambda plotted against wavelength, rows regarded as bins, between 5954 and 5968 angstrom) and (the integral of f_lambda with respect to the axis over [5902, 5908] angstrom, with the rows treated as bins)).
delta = 4.6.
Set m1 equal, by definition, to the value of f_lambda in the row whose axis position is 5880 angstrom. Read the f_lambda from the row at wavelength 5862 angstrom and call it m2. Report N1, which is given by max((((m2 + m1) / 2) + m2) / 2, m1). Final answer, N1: 5.16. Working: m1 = 5.16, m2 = 4.85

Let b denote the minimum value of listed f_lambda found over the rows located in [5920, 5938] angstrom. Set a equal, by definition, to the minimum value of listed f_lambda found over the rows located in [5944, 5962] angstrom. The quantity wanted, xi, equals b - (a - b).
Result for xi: 4.84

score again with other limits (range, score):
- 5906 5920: 5.03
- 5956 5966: 5.09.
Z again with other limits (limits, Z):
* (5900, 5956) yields 5.04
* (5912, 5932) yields 5.03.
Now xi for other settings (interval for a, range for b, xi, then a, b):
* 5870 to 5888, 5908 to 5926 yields 5.04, 4.74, 4.89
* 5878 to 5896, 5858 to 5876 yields 5.26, 4.44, 4.85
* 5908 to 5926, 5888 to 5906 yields 3.99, 4.89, 4.44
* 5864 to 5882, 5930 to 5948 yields 4.86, 4.92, 4.89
